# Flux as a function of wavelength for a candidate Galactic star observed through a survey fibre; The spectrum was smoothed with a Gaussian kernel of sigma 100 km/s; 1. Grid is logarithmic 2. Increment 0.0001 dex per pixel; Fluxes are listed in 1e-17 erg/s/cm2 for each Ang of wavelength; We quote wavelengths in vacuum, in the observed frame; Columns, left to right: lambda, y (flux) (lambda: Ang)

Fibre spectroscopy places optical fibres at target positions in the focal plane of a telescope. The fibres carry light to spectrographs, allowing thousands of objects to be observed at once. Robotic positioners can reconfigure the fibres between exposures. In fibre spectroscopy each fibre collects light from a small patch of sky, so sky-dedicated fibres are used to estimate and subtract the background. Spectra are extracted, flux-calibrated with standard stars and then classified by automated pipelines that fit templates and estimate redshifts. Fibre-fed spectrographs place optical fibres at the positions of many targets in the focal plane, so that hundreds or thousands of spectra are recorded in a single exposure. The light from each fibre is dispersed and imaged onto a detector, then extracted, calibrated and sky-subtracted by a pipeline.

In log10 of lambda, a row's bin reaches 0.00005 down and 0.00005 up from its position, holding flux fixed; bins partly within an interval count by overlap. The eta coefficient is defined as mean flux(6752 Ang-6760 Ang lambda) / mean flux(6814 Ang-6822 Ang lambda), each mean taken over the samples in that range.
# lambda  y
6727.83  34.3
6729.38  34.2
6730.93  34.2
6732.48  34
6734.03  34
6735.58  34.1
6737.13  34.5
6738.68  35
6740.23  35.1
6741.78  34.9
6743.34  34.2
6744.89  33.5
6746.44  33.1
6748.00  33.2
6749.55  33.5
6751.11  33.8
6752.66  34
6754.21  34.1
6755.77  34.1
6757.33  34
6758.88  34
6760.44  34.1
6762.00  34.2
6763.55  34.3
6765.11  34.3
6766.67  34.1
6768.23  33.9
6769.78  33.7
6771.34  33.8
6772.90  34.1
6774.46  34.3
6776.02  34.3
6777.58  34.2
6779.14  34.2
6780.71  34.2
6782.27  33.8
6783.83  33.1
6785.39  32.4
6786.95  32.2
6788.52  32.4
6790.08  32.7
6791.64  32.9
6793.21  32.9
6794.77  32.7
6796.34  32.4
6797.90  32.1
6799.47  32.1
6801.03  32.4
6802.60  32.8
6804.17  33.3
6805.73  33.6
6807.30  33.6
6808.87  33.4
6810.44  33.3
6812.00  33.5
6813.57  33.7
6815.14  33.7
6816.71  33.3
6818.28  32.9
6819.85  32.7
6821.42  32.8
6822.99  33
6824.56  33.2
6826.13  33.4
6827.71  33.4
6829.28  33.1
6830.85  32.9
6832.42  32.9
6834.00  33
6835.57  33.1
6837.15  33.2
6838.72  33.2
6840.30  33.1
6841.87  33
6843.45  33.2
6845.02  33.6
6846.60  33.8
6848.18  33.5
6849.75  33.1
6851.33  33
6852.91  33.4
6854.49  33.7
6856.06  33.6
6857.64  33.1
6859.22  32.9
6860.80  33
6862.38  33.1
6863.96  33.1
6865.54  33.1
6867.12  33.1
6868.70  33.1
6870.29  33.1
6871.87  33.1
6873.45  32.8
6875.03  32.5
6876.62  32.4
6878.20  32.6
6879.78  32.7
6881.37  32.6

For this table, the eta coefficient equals 1.03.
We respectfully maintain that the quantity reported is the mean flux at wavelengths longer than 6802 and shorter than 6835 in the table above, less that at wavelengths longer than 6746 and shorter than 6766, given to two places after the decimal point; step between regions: -0.69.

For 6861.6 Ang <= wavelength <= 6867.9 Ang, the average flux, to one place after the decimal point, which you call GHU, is 33.1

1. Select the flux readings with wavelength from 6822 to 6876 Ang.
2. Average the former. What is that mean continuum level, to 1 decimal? 33.2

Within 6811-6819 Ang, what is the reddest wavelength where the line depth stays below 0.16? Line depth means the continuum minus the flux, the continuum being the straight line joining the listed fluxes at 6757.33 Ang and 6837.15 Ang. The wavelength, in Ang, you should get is 6816.71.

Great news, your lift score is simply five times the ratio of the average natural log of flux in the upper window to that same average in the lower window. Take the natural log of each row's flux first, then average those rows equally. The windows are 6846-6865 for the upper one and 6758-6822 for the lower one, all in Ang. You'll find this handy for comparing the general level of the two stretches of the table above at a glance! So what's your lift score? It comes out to 5.00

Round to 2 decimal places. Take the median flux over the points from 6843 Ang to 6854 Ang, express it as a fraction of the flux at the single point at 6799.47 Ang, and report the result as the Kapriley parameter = 1.04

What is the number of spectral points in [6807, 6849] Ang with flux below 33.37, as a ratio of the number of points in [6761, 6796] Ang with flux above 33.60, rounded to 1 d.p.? 1.2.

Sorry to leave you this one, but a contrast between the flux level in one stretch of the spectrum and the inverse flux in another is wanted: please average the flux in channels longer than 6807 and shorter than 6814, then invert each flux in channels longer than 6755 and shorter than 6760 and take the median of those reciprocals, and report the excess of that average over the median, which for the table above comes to 33.5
